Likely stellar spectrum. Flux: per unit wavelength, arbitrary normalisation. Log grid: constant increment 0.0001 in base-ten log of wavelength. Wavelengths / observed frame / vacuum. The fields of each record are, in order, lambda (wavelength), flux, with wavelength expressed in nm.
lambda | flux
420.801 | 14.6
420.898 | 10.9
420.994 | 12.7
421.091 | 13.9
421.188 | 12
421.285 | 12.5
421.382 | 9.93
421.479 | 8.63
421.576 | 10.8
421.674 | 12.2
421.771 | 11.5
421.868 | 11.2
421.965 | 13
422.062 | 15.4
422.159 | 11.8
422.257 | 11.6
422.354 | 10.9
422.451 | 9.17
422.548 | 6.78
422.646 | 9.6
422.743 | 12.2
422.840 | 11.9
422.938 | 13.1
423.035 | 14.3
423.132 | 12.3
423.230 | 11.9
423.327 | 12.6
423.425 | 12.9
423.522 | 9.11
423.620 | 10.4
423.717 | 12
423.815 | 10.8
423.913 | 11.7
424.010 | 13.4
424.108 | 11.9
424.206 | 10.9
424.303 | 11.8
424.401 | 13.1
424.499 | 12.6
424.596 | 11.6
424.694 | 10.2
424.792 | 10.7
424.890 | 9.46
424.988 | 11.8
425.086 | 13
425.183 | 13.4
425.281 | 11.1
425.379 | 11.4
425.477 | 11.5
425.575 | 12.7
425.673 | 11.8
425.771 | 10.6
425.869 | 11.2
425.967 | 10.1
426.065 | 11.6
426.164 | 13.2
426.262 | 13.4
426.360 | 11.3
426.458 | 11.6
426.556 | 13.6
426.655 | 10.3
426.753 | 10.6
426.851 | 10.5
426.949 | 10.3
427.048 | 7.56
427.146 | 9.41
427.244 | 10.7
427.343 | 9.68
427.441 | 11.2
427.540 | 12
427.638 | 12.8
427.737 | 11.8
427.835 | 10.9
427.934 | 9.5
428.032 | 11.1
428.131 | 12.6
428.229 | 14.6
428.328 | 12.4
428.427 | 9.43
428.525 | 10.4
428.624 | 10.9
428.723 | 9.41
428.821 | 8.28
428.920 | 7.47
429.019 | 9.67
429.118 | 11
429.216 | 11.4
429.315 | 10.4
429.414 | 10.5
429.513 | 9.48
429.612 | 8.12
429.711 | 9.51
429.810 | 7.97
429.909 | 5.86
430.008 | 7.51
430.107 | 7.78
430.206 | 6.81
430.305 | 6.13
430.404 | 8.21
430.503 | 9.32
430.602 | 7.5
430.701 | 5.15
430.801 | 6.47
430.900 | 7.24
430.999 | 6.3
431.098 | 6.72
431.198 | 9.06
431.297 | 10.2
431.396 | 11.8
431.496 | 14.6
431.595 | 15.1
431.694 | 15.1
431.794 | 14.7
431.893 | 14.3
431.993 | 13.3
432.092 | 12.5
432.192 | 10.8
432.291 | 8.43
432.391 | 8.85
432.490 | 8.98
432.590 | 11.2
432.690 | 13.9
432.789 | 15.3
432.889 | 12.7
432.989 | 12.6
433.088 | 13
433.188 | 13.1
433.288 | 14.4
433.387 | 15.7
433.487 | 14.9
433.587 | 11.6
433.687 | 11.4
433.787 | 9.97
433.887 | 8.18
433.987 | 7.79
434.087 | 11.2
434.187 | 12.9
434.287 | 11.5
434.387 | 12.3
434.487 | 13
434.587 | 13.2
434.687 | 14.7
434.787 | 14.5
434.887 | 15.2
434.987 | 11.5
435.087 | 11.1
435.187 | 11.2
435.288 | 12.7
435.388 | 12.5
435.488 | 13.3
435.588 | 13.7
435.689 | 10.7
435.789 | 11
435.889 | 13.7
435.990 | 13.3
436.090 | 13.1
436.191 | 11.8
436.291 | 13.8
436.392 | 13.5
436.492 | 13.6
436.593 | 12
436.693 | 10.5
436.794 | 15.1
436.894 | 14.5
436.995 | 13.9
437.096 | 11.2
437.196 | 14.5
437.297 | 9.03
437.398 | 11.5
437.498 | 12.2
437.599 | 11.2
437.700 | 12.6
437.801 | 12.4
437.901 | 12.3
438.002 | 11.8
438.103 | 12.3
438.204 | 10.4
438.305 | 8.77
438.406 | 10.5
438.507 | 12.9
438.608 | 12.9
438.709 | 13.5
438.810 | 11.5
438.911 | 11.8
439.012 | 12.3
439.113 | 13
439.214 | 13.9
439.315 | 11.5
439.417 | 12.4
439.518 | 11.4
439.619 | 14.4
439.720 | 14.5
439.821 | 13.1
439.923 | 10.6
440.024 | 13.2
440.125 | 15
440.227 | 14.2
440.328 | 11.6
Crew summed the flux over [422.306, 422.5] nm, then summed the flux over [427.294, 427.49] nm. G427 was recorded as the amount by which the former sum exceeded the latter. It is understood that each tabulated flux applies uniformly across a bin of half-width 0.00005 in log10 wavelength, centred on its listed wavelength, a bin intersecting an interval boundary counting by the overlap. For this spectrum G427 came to -1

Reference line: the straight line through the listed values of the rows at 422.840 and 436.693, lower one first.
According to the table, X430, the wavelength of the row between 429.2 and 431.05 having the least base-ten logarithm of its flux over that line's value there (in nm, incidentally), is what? 430.701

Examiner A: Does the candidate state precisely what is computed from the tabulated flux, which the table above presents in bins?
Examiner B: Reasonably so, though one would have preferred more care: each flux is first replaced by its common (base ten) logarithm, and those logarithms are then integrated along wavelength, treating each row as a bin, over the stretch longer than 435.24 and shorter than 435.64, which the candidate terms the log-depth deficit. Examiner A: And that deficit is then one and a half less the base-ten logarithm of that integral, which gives 1.85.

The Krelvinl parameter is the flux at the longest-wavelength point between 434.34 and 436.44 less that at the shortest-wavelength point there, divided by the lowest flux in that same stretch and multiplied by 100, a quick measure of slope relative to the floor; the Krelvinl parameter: 11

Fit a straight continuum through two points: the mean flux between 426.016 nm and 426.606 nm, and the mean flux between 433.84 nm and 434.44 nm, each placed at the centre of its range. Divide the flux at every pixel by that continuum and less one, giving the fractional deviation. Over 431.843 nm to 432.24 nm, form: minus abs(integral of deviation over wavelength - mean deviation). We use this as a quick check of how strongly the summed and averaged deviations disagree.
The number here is -0.086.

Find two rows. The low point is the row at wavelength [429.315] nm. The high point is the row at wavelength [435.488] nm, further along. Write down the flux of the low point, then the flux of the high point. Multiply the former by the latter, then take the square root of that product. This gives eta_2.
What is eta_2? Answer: 11.76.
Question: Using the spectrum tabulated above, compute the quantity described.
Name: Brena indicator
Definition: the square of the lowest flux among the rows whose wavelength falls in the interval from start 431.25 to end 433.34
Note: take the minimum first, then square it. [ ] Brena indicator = 71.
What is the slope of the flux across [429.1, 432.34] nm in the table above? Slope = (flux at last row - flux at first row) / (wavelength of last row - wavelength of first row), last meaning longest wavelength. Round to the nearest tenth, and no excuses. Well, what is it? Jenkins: -0.8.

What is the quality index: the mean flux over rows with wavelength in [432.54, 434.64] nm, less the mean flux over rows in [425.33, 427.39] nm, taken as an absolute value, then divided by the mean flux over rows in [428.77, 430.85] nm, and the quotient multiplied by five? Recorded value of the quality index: 0.77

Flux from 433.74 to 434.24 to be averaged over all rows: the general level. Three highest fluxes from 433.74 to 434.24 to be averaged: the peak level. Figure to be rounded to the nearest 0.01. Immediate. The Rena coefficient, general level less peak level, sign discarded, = 1.35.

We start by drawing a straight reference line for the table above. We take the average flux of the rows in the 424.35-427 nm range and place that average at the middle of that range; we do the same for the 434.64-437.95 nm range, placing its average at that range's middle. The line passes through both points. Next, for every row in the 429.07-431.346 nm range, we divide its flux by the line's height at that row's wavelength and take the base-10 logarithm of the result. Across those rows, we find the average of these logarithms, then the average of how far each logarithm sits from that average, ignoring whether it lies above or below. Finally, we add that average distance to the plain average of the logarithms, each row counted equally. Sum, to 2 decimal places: -0.10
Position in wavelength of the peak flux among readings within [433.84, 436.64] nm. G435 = 434.887 nm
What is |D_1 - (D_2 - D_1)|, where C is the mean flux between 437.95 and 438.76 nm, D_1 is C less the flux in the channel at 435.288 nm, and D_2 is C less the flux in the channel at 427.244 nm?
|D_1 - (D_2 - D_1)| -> 3.1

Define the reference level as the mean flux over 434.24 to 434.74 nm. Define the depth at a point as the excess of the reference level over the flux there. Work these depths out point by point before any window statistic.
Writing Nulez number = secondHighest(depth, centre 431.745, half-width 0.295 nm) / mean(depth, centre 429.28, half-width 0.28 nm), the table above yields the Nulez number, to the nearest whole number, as -1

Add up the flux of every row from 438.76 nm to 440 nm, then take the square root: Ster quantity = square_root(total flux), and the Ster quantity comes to 12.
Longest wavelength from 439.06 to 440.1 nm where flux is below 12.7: 439.923 nm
